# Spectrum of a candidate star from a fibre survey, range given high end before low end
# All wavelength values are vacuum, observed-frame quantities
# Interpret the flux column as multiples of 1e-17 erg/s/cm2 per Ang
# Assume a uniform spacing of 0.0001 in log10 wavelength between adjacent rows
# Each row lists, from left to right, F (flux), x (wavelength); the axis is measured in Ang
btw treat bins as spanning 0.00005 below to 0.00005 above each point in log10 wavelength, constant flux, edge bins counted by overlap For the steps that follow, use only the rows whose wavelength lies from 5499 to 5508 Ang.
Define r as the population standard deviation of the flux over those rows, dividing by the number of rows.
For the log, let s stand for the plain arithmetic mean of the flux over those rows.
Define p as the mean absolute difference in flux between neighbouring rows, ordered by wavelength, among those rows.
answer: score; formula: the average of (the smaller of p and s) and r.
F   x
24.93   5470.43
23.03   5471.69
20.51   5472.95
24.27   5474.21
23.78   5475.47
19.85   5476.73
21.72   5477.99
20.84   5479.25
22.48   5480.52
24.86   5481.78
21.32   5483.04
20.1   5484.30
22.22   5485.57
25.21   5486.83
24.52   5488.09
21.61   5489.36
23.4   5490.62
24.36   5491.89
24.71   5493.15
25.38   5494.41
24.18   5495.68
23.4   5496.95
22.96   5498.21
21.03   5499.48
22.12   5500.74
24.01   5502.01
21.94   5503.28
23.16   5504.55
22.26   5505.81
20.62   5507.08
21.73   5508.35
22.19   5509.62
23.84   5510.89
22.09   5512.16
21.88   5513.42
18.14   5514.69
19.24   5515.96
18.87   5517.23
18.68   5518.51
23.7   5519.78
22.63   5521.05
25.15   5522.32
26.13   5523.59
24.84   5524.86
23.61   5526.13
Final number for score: 1.27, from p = 1.5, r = 1.1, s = 22.2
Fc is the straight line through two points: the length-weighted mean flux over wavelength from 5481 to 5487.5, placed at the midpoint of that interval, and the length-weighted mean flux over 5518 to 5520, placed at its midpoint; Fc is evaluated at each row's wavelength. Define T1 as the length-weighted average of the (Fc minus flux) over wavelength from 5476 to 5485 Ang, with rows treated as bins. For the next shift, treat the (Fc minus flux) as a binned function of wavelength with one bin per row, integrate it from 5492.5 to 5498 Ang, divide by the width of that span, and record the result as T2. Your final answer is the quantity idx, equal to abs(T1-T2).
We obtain 3.5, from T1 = 1.4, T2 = -2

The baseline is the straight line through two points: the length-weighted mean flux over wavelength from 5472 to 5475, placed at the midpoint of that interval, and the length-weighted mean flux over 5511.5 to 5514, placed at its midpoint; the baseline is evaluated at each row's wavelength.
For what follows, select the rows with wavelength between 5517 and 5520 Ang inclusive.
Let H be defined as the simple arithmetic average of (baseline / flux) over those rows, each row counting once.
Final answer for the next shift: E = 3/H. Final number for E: 2.75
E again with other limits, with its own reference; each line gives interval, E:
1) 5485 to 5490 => 3.12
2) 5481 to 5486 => 2.94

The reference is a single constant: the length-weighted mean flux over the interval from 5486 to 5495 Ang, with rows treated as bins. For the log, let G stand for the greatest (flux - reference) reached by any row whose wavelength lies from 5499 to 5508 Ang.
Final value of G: -0.13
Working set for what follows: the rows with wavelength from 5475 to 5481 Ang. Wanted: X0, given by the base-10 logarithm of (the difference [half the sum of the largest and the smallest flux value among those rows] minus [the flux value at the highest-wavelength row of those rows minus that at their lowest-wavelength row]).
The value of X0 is 1.36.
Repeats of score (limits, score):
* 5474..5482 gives 1.79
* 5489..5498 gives 1.04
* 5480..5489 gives 1.98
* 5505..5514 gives 1.01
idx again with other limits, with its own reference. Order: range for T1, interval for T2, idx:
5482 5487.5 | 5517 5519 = 1.8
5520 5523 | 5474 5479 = 4.3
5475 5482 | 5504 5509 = 1.4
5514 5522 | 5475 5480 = 1.2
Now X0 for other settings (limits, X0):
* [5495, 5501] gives 1.39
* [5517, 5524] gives 1.18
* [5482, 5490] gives 1.35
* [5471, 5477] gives 1.40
